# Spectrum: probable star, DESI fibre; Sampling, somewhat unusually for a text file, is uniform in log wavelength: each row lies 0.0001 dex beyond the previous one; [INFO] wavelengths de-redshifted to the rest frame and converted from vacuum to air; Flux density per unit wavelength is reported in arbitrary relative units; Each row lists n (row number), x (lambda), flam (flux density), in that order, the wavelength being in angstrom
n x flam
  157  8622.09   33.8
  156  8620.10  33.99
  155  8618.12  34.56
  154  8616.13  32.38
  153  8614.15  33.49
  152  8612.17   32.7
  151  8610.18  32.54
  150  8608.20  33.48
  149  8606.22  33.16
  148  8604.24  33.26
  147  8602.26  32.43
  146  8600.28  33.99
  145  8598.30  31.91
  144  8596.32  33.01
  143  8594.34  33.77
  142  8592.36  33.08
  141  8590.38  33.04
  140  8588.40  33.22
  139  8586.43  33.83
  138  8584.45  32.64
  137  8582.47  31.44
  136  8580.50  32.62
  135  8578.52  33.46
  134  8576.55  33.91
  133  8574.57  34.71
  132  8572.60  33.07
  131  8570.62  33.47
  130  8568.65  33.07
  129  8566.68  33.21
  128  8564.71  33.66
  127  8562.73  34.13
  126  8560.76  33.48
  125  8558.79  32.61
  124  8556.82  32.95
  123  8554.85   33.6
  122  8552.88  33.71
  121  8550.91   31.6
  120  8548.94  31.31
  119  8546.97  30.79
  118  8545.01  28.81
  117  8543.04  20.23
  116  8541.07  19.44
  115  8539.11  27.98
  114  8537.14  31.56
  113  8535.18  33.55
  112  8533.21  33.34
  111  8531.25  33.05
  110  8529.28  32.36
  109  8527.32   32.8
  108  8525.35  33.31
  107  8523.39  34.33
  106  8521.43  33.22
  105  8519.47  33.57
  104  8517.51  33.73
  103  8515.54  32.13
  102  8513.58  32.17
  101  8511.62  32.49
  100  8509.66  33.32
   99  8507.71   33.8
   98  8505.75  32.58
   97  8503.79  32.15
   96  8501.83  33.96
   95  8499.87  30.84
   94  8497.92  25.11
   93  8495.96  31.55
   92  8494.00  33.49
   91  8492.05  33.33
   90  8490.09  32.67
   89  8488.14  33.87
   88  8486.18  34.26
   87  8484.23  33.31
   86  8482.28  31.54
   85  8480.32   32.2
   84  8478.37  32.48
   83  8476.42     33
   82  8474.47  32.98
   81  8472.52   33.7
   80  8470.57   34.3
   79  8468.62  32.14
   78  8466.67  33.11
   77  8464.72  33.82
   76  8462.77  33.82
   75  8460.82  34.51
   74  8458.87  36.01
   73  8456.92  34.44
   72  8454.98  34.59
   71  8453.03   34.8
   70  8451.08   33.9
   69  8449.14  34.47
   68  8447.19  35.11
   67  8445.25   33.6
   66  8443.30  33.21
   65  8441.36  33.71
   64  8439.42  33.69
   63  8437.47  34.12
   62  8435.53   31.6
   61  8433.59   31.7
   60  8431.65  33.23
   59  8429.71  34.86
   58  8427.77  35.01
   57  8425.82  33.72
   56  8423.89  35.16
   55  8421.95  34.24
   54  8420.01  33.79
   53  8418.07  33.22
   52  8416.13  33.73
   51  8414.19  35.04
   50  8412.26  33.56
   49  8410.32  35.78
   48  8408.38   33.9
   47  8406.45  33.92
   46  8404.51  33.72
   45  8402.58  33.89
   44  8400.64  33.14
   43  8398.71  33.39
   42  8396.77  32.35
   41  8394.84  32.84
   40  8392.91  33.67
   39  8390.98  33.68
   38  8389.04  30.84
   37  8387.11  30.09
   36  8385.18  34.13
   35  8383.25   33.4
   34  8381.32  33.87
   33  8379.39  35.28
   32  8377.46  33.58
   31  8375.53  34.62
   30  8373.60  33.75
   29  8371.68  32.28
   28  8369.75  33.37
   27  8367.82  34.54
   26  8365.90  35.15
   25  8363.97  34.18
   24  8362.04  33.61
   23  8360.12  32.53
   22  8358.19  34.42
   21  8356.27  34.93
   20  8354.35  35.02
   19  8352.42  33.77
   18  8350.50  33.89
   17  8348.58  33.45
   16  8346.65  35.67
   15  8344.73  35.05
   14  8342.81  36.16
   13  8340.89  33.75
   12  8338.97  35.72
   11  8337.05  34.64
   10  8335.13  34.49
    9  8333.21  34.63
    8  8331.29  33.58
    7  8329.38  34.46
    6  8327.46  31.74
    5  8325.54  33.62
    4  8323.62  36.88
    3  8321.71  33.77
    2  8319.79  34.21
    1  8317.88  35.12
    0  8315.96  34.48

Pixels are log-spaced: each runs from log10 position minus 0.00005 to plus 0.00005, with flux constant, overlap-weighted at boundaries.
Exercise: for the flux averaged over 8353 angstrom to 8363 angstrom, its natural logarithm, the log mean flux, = 3.53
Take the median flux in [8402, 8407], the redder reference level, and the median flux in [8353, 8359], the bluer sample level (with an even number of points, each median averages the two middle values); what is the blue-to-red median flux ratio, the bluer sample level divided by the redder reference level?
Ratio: 1.03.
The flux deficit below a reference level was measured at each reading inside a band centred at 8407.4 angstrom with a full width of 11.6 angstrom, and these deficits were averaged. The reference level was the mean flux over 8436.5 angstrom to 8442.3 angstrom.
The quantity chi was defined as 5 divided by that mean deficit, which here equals -17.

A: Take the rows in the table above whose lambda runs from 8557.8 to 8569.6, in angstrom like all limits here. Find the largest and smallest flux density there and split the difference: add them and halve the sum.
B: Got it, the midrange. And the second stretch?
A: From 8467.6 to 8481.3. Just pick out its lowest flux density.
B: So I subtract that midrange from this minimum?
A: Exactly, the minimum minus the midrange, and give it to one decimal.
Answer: -1.2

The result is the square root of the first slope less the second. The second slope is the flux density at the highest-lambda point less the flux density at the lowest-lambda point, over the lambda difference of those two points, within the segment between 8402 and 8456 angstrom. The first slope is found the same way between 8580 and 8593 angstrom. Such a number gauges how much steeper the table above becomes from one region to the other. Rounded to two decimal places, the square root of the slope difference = 0.16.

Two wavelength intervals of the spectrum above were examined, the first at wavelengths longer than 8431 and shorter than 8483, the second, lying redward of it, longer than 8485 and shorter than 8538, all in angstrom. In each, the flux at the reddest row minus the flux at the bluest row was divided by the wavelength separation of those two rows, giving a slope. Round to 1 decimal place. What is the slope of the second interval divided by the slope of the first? 1.6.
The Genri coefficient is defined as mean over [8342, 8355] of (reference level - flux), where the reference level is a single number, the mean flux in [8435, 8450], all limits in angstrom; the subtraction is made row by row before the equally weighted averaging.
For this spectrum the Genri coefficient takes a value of -1.0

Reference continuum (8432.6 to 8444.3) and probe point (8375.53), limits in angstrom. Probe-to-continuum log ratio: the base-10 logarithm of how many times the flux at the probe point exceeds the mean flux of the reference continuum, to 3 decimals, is 0.021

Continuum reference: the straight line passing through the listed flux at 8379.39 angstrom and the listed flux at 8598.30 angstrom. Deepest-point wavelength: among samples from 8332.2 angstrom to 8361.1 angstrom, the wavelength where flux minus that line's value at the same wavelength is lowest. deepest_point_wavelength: 8360.12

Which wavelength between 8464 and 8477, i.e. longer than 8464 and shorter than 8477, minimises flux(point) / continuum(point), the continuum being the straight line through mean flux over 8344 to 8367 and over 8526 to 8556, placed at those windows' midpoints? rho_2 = 8468.62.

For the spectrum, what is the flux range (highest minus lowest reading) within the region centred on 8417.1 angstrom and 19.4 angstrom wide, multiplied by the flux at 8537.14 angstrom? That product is 80.8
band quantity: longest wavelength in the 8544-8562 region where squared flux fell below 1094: 8558.79 angstrom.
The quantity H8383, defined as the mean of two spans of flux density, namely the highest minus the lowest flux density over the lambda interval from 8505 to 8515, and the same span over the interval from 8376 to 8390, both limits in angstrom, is 3.4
